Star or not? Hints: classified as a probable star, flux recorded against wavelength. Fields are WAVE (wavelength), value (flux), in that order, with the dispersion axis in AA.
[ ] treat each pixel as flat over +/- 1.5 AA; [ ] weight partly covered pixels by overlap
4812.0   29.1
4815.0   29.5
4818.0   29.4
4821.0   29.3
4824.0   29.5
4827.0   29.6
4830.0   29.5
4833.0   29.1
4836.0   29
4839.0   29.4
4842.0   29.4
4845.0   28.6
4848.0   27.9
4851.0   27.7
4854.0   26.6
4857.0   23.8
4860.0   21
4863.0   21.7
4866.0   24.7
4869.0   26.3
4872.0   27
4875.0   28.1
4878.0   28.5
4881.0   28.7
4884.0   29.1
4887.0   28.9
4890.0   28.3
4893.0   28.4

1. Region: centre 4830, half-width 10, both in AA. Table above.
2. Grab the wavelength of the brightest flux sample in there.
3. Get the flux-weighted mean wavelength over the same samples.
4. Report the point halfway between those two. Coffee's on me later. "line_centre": 4828.5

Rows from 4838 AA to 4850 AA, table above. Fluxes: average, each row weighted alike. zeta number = 28.8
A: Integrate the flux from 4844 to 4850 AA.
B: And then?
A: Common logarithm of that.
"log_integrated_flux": 2.23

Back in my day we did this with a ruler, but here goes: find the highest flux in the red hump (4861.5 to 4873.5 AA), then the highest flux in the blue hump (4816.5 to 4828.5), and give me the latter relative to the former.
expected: 1.10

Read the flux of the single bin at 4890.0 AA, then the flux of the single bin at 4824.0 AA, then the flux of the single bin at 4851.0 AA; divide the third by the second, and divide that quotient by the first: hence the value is 0.033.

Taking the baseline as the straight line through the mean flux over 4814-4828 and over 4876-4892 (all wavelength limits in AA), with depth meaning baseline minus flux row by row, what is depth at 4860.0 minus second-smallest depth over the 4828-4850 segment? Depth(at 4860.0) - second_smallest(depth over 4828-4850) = 8.1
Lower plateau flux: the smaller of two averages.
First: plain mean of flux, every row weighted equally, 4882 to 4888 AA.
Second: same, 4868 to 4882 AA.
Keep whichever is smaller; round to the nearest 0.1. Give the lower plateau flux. 27.7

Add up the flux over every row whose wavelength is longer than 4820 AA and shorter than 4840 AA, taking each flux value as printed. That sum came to 205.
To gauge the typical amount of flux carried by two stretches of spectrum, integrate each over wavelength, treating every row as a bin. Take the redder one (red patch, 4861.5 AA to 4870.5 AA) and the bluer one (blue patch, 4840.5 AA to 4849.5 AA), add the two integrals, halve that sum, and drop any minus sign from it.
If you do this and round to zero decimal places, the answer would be 238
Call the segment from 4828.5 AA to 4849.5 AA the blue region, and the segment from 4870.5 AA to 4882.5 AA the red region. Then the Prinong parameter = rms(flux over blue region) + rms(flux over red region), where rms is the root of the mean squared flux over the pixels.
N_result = 57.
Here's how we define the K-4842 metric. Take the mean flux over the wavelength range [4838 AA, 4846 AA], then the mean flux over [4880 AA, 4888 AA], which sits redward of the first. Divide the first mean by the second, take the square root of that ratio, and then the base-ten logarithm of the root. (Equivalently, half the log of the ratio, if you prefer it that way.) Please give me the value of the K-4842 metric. 0.002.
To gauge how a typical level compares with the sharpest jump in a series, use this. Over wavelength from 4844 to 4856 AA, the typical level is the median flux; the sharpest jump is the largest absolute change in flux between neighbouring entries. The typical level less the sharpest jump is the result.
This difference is 26.7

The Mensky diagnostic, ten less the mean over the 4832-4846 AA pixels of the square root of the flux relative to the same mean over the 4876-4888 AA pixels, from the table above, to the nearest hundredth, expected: 8.99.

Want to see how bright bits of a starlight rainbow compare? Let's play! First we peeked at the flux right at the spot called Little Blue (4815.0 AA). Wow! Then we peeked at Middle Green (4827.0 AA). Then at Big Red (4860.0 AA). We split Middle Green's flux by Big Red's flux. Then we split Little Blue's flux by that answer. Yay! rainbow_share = 21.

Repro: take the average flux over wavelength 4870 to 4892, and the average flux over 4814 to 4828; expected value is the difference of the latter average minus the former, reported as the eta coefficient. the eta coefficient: 1.1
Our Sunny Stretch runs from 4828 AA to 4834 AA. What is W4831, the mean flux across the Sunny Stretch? 29.3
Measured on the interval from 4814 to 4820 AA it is 29.4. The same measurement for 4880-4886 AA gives 28.9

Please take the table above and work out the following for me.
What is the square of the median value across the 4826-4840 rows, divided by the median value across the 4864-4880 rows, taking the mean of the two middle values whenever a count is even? 32.0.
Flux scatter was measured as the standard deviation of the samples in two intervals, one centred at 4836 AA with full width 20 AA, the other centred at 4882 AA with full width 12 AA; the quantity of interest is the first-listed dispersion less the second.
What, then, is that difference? 0.1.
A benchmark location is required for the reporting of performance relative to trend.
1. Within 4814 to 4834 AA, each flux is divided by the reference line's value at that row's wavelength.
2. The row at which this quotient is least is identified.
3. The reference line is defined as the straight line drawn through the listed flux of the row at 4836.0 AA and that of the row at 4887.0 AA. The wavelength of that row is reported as 4833.0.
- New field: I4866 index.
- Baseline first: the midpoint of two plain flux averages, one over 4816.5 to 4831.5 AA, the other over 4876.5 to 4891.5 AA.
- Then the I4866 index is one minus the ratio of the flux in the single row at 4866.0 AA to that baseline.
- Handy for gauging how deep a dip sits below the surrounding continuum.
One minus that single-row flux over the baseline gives 0.15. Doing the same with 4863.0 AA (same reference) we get 0.25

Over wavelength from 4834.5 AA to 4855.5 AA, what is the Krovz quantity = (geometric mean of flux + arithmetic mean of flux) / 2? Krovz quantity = 28.4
